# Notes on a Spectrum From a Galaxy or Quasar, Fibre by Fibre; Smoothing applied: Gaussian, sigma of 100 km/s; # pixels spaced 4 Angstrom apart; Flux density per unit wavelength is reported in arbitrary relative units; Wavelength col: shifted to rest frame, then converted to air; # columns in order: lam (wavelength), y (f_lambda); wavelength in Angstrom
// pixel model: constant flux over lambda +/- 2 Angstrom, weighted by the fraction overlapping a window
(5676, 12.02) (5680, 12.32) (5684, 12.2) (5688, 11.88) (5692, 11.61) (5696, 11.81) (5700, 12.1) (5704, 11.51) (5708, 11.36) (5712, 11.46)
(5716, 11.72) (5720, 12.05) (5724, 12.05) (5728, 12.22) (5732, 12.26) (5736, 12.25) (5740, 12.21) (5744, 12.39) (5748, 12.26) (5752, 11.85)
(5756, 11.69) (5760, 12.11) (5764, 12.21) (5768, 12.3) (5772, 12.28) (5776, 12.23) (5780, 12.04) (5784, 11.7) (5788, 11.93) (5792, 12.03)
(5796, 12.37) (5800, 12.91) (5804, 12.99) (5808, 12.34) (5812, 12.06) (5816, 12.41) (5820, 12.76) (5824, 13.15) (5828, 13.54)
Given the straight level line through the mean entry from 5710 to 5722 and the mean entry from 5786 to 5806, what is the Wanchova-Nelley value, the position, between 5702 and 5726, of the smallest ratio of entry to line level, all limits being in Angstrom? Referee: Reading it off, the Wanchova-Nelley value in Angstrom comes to 5708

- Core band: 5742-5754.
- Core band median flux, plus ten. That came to 22.3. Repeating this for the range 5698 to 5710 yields 21.5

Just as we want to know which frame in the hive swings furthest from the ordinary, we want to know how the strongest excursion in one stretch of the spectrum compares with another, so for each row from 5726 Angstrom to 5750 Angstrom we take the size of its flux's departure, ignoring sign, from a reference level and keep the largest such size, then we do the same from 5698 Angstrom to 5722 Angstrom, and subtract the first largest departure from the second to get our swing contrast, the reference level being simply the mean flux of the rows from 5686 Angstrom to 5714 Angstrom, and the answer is -0.29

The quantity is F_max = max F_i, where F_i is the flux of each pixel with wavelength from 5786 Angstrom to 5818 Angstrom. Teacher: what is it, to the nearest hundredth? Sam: 12.99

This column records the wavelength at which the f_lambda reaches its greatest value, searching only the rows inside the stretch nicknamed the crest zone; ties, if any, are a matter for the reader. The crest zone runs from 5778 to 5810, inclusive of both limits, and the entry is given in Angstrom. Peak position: 5804 Angstrom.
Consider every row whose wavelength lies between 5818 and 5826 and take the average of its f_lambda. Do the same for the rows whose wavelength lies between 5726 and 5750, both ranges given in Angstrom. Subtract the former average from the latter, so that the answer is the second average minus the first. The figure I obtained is -0.69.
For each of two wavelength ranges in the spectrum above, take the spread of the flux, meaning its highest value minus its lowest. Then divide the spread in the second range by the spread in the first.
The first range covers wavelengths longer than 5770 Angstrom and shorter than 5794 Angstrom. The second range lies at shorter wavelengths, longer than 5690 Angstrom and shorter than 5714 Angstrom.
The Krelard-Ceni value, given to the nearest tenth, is 1.3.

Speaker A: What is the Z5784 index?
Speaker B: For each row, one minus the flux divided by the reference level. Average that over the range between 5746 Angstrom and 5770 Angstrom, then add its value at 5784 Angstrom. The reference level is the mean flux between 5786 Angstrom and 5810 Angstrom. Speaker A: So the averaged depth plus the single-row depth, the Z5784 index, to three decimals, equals 0.087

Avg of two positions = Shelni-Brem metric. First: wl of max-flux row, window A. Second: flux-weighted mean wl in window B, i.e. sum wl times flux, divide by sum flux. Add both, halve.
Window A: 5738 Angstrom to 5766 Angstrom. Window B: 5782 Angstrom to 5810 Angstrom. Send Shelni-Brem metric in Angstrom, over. 5770.1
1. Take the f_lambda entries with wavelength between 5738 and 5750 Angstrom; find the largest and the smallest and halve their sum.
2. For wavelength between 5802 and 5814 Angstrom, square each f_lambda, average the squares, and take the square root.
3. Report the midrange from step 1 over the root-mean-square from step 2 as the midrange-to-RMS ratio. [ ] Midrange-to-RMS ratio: 0.986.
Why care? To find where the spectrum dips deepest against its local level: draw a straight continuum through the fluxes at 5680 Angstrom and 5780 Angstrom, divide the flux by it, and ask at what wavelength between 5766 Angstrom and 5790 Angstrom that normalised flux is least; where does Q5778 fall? 5784 Angstrom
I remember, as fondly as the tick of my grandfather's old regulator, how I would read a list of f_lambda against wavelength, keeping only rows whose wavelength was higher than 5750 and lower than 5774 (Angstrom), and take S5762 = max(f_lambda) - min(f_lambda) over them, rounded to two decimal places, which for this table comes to 0.61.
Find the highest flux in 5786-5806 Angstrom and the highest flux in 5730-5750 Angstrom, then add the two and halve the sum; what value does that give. 12.7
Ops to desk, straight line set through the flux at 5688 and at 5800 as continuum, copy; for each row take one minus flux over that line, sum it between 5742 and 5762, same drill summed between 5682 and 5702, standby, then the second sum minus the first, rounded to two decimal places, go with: -0.17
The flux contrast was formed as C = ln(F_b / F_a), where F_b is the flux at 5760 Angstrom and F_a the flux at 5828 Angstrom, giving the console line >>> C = -0.11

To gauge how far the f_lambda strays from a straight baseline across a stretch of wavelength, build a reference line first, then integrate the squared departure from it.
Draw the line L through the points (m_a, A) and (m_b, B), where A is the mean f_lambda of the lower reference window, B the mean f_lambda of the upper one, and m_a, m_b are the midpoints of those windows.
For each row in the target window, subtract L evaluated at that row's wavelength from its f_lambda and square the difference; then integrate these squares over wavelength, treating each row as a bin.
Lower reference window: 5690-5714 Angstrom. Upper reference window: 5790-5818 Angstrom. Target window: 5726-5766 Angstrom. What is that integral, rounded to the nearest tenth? 3.6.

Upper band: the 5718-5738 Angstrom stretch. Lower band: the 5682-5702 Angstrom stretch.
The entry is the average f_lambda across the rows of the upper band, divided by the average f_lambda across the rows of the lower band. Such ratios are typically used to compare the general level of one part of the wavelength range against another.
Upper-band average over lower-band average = 1.02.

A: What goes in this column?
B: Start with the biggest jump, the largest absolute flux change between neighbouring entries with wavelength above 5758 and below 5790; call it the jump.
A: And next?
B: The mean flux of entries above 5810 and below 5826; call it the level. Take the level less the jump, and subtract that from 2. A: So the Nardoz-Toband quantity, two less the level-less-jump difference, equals -10.3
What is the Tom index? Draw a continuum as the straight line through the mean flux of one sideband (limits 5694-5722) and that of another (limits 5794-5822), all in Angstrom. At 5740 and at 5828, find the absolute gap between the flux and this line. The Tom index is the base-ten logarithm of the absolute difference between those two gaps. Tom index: -0.22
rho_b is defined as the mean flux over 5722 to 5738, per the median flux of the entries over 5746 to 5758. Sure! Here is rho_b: 1.03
